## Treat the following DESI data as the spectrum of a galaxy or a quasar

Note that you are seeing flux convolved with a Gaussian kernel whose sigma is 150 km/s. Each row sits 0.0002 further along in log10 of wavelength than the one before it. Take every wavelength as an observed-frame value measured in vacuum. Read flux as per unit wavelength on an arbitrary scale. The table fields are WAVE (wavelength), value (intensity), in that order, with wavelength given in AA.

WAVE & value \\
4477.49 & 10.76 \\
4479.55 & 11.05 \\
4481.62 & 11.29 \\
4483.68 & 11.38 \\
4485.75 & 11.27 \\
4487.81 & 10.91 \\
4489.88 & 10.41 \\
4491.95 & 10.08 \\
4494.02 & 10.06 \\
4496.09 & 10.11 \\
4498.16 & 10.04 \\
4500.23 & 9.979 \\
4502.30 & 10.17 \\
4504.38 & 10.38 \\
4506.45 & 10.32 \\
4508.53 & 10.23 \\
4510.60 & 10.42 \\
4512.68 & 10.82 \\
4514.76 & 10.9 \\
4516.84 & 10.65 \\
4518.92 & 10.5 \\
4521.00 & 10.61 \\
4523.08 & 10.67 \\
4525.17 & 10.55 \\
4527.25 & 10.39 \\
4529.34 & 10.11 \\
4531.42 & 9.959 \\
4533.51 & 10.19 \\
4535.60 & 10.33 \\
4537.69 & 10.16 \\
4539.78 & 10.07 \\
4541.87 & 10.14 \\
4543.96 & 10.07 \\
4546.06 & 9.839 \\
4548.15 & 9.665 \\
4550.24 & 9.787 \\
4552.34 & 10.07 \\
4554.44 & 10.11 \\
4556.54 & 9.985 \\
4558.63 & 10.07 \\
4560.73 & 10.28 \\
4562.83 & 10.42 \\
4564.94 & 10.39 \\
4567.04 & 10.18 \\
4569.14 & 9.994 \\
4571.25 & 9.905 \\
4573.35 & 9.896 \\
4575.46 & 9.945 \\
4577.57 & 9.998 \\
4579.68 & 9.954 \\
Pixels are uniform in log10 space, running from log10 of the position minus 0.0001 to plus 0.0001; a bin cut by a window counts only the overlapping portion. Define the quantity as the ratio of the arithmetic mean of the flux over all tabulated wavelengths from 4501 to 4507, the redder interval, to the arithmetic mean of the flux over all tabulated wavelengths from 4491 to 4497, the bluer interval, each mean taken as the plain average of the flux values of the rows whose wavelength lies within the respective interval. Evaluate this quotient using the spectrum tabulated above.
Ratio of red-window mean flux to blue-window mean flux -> 1.02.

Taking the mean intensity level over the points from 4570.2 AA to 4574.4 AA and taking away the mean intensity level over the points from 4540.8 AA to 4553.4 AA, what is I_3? 0.0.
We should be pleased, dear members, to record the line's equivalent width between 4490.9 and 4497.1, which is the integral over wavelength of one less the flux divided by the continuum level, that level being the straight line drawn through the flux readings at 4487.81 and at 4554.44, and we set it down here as 0.43 AA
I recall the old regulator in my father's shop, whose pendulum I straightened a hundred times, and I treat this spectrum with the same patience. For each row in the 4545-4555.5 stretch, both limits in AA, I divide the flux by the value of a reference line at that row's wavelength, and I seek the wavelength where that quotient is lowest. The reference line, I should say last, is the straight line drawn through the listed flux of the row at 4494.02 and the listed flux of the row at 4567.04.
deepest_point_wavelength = 4548.15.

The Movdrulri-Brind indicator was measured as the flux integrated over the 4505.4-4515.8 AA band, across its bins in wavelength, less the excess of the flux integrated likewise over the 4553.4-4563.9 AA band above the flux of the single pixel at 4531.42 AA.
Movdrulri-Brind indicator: 13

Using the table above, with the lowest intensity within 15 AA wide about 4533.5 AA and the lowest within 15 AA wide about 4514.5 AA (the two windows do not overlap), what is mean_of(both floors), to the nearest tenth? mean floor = 10.1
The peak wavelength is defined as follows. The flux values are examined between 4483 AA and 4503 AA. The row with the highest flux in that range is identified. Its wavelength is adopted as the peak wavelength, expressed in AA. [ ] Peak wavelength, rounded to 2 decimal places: 4483.68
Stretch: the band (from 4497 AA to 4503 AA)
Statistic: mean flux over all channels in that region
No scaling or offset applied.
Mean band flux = 10.1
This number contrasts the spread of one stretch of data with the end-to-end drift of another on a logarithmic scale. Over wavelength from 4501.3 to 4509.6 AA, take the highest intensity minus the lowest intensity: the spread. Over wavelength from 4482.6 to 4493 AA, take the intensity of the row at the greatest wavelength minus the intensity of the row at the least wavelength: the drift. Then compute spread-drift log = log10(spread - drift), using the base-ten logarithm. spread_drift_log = 0.18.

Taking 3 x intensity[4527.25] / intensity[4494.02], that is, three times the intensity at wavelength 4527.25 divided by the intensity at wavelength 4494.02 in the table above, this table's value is 3.10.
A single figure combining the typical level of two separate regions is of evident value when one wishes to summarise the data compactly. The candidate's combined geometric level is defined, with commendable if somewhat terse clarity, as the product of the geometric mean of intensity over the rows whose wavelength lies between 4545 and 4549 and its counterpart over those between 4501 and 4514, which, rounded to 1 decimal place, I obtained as 101.3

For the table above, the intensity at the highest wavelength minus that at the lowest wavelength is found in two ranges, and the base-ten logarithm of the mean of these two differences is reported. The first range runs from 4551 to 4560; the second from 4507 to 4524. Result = -0.66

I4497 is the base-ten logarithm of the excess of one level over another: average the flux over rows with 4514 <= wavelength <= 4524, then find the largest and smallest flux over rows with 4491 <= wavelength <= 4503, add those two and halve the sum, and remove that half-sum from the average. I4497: -0.23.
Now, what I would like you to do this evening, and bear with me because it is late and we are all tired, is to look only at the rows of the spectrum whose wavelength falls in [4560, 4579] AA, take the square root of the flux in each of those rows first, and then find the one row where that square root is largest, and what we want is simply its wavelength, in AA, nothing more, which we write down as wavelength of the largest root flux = 4562.83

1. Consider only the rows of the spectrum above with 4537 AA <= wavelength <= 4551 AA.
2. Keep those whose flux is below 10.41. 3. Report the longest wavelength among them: 4550.24 AA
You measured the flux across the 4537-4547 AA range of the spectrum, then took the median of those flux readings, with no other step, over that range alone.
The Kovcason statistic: 10.1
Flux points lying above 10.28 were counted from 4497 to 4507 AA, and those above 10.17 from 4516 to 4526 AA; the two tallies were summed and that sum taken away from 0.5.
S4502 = -6.5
